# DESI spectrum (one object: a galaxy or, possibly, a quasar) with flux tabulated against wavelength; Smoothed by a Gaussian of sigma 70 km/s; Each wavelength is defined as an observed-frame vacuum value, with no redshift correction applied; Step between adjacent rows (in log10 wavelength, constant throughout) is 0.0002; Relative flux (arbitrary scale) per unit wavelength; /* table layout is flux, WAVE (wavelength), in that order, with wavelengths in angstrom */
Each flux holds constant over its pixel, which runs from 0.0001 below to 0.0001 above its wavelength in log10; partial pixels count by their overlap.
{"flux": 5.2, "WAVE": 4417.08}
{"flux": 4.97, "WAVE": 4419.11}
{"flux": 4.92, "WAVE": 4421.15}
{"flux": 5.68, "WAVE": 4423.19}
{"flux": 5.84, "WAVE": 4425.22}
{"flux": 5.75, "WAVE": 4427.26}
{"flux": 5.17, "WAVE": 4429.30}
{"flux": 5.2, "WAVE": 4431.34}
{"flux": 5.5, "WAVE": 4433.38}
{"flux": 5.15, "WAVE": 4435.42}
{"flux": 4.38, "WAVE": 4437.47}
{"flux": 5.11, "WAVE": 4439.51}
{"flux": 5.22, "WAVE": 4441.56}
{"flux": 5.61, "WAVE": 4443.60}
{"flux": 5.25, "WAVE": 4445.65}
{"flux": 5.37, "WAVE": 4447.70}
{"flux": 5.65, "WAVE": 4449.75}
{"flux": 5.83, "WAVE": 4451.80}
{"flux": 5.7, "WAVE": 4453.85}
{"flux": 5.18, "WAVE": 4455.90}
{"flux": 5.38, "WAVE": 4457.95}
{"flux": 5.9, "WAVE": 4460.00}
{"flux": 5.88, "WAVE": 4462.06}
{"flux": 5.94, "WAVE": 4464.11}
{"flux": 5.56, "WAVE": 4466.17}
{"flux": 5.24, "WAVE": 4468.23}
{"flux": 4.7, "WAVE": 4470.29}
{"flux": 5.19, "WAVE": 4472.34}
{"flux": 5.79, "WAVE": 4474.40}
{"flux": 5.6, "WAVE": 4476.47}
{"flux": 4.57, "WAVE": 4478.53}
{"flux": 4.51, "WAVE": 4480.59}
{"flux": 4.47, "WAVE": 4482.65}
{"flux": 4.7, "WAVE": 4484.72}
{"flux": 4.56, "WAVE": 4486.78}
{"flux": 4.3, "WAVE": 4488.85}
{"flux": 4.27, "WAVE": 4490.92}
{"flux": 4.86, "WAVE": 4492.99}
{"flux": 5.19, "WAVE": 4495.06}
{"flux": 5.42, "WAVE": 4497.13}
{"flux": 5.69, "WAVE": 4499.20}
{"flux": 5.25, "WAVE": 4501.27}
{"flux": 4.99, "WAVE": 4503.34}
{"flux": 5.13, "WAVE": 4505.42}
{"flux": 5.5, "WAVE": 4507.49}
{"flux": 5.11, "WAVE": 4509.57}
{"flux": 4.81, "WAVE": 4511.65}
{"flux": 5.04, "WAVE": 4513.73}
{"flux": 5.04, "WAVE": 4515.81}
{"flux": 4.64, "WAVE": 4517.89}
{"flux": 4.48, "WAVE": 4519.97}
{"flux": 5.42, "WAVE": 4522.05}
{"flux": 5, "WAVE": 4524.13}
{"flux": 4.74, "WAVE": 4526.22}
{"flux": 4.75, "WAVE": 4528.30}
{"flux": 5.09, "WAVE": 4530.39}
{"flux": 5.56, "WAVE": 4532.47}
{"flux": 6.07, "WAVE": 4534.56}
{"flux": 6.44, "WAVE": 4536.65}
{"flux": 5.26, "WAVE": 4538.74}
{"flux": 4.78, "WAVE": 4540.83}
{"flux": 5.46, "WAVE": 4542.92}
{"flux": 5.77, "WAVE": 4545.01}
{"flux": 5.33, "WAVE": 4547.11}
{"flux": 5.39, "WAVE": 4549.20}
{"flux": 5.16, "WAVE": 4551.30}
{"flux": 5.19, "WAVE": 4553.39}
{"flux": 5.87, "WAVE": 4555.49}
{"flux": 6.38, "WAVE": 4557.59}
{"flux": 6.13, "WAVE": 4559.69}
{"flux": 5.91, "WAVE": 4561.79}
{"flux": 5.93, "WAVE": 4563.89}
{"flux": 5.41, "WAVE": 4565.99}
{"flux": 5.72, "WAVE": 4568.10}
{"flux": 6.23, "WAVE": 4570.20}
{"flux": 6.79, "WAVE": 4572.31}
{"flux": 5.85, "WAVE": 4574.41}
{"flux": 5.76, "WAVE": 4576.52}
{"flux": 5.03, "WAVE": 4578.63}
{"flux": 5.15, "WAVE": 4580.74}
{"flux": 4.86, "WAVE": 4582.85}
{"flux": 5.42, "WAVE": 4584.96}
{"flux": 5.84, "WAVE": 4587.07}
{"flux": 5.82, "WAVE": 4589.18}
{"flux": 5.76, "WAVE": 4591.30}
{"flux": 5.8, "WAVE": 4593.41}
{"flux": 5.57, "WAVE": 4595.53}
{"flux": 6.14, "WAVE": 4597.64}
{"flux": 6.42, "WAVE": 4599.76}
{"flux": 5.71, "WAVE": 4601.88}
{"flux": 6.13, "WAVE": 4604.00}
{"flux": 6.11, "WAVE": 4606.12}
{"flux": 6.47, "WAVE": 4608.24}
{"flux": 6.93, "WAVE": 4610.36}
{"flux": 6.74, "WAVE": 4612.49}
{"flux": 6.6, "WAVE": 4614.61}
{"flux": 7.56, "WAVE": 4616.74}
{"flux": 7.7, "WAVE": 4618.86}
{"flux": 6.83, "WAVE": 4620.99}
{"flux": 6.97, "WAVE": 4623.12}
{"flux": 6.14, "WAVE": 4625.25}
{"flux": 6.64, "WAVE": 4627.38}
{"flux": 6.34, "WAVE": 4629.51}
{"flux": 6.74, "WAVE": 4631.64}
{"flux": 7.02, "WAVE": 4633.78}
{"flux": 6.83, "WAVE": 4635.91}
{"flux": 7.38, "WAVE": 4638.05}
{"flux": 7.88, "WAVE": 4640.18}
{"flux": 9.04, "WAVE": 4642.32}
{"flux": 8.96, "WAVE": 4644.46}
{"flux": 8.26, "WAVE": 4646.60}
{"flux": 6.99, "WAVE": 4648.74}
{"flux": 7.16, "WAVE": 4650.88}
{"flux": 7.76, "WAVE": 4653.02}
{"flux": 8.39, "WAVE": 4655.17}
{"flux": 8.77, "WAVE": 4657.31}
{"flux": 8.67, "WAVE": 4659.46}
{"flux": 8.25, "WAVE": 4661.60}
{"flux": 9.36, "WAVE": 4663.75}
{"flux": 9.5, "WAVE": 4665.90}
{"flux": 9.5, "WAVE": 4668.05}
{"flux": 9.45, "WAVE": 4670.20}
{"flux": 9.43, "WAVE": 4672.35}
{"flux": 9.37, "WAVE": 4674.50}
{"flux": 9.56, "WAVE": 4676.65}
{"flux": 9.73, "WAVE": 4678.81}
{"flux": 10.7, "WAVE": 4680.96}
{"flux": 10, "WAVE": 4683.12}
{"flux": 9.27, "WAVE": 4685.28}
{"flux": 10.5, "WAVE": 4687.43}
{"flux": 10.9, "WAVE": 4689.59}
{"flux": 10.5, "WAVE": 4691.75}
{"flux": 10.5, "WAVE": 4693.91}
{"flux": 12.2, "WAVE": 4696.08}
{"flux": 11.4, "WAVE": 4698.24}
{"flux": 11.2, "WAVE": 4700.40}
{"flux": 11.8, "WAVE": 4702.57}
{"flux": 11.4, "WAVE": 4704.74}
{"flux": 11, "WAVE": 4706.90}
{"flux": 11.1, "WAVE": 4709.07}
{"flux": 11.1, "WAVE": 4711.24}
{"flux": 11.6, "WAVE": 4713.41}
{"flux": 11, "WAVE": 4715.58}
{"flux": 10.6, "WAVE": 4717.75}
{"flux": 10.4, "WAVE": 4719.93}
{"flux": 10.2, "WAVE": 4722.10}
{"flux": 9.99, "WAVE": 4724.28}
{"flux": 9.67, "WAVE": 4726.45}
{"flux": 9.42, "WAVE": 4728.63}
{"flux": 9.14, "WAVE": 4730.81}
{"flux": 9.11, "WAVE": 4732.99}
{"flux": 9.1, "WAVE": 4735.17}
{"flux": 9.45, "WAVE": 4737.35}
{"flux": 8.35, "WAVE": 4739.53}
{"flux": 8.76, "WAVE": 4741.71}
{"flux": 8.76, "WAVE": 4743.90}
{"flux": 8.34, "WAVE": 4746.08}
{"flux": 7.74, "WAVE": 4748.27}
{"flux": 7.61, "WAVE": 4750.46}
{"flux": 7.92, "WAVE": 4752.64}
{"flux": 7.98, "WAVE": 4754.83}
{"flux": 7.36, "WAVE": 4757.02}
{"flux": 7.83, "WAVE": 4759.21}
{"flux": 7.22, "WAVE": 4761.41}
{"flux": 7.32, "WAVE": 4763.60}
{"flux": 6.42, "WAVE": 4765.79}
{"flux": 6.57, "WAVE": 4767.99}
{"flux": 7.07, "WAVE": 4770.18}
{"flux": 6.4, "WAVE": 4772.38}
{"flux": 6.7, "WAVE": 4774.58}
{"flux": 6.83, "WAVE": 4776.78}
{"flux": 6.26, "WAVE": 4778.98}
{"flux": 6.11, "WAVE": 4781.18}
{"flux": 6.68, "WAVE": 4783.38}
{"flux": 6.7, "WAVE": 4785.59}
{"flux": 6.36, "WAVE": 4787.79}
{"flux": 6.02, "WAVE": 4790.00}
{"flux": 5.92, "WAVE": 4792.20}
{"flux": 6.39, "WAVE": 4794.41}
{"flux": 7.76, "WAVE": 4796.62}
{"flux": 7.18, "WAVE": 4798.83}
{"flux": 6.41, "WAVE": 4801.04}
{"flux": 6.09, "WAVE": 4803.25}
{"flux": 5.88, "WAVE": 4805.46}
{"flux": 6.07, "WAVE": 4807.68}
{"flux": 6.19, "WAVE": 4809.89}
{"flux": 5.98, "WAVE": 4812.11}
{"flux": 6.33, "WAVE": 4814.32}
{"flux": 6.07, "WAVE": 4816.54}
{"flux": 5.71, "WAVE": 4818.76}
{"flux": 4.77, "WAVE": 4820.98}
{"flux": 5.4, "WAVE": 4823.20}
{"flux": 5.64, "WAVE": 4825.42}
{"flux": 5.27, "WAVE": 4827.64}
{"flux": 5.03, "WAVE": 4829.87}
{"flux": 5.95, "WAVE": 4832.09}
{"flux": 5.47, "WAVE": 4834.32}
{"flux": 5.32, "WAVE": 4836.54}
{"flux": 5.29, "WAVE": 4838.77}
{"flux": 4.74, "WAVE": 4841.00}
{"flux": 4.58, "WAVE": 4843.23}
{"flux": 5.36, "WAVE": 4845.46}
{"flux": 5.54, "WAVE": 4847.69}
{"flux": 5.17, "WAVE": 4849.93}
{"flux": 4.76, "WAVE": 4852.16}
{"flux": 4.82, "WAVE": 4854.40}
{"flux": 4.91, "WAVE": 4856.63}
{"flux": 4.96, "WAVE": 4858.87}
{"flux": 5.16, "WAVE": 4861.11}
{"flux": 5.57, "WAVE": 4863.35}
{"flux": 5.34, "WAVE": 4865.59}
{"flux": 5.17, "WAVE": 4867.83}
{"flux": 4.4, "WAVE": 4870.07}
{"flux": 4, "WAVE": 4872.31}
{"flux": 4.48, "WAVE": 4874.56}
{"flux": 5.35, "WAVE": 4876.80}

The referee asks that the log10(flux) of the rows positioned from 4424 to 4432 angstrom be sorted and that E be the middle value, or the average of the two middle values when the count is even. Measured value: 0.74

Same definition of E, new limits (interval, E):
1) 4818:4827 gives 0.74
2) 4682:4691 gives 1.01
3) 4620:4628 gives 0.83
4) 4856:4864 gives 0.70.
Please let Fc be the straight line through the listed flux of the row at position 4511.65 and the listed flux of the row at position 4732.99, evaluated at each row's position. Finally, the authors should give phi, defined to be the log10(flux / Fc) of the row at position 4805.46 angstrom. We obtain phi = -0.25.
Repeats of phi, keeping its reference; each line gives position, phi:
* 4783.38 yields -0.18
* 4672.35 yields 0.08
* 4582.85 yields -0.11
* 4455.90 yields 0.14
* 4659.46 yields 0.05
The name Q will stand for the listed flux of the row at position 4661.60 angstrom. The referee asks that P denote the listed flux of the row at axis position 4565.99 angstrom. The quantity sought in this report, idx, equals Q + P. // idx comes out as 13.7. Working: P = 5.41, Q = 8.25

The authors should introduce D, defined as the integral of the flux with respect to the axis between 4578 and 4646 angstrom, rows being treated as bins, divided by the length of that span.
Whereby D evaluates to 6.5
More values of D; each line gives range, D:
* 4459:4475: 5.5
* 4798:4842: 5.7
